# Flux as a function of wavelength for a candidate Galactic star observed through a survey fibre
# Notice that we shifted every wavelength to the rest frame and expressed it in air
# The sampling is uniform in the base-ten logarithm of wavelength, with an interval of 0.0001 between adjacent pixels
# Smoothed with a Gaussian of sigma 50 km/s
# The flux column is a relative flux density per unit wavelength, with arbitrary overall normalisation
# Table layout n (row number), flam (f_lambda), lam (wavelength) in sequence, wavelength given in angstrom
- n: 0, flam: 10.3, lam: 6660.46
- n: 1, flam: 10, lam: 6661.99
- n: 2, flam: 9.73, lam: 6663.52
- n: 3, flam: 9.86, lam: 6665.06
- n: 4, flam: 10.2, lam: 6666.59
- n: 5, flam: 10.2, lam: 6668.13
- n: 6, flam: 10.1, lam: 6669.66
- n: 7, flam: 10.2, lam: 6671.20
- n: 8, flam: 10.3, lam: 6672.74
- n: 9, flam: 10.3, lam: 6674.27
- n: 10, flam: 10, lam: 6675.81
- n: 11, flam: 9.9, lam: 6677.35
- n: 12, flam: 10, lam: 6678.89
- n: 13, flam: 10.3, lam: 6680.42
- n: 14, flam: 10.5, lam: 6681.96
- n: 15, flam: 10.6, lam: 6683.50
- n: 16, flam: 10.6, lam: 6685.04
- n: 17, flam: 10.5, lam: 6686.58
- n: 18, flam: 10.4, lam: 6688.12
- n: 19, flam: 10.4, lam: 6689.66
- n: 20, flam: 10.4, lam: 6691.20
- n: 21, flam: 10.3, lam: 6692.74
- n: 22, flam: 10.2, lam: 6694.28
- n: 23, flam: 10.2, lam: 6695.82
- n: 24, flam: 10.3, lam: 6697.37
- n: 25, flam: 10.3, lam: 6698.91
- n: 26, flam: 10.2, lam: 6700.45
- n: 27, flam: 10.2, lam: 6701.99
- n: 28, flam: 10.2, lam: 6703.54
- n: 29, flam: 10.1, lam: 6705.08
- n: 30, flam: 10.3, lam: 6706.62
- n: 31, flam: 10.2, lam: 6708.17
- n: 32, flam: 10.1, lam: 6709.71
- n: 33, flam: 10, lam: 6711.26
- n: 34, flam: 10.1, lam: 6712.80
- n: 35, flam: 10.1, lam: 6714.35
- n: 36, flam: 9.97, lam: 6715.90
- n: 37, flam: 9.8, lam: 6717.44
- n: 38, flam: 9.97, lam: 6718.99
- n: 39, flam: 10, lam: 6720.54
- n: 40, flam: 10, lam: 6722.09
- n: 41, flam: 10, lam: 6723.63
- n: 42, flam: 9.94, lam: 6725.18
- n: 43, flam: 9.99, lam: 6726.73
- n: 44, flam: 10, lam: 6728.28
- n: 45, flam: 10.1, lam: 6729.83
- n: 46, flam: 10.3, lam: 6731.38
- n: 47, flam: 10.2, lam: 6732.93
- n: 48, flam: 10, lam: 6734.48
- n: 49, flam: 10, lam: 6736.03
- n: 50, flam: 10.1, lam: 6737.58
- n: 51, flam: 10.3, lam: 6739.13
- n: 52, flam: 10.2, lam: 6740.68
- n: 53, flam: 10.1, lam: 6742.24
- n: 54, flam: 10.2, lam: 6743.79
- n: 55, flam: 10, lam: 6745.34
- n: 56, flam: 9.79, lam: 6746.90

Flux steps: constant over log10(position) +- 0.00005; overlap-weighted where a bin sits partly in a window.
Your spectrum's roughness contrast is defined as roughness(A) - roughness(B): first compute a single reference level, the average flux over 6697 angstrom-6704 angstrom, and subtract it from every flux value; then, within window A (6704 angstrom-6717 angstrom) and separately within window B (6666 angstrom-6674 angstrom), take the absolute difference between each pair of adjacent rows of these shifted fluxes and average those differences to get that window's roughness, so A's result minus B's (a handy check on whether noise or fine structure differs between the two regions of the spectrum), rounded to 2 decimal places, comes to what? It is 0.03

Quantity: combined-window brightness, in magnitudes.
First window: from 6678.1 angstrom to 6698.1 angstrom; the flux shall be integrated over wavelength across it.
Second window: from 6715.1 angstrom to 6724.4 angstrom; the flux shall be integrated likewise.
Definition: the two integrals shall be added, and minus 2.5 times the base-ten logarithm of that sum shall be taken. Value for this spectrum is -6.2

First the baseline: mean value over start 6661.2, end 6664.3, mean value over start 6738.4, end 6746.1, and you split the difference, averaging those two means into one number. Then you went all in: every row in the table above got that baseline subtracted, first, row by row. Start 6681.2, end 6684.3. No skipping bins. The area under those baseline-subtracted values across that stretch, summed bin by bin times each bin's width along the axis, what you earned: 1.7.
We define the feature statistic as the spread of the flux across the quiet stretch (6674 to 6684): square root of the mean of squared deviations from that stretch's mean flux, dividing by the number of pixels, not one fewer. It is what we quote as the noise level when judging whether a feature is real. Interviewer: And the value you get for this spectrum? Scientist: 0.25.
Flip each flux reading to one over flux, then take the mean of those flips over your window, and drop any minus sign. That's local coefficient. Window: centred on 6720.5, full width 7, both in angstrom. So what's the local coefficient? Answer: 0.100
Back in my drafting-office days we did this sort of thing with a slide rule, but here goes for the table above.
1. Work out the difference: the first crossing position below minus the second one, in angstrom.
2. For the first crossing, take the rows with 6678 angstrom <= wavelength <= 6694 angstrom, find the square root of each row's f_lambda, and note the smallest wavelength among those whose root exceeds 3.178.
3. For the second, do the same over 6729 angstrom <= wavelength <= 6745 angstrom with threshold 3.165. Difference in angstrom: -49.4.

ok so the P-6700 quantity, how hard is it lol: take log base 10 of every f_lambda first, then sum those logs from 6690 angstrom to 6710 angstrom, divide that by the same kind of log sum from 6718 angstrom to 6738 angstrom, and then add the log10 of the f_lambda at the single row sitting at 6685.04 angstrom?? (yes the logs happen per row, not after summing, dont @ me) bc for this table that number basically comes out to 2.03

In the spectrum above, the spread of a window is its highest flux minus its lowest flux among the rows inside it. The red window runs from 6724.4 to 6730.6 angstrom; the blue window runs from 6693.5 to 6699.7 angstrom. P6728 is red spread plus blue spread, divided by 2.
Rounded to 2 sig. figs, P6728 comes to 0.13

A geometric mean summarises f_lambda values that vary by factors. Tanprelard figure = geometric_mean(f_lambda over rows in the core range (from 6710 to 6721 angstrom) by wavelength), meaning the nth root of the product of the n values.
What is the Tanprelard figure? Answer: 10.0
